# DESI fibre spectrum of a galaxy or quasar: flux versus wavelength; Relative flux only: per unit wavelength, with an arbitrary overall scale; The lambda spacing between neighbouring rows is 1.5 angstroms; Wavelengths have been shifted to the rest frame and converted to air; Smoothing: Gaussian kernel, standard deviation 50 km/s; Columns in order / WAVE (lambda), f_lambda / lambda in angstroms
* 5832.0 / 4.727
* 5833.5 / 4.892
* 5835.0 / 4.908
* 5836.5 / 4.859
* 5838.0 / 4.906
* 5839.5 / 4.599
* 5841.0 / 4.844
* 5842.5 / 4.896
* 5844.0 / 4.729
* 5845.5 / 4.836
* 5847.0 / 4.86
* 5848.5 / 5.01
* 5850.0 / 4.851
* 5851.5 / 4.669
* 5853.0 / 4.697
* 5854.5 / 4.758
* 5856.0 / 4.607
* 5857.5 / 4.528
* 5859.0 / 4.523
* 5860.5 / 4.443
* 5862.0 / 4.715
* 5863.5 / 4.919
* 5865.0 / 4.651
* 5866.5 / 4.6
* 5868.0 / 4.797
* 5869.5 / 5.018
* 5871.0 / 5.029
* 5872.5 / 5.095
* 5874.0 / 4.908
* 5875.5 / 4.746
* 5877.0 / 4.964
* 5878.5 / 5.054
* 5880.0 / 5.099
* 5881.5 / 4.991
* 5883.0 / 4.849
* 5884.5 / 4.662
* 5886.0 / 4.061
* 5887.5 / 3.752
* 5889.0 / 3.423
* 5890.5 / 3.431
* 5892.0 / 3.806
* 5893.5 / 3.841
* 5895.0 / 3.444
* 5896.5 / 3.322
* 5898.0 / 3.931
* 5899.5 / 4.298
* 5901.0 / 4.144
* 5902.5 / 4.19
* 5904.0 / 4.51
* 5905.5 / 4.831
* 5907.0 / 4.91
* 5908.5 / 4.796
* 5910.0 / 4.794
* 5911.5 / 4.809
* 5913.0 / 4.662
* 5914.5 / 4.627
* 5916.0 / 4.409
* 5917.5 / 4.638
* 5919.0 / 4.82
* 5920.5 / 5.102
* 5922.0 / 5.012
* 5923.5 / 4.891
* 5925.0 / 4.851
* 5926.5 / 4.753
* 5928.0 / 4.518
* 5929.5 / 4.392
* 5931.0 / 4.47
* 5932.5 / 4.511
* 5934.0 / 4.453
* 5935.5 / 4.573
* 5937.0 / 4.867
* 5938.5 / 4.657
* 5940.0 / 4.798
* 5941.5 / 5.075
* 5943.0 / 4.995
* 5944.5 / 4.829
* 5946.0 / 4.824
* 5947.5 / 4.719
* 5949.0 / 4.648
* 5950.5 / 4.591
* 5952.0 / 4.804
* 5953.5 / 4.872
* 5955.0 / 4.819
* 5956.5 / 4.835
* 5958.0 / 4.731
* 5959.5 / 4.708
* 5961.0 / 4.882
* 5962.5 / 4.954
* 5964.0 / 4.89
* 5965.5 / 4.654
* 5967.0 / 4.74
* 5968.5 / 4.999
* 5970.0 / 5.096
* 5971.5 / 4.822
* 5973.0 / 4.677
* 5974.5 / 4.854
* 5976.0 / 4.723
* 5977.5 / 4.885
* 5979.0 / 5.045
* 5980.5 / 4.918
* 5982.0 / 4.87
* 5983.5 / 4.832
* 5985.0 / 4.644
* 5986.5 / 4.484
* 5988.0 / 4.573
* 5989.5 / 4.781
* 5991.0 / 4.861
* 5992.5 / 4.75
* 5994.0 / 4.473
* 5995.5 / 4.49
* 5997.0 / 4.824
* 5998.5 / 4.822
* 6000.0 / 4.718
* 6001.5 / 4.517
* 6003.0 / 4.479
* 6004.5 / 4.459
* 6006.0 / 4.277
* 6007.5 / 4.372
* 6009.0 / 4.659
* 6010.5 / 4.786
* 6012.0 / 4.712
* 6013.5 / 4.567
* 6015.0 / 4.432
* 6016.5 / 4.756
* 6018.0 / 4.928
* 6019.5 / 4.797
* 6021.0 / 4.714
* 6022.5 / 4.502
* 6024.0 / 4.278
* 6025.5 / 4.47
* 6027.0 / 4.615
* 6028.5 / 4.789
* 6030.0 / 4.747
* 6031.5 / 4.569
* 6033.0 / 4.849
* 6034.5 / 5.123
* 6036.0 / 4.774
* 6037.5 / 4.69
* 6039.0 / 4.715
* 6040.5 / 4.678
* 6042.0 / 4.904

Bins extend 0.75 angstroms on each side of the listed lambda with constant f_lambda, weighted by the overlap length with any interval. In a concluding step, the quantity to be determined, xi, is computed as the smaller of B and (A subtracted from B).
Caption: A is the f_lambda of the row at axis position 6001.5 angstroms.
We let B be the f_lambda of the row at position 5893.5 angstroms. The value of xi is -0.7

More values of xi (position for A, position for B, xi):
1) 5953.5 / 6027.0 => -0.3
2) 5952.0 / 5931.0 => -0.3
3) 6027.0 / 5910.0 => 0.2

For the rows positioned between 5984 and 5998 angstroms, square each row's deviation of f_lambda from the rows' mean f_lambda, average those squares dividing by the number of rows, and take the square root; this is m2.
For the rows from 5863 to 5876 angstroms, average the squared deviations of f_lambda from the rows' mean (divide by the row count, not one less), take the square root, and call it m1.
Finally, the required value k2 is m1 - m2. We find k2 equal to 0.02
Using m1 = 0.16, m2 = 0.15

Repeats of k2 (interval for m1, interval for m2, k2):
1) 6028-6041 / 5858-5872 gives -0.05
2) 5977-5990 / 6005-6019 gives -0.03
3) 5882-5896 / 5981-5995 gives 0.35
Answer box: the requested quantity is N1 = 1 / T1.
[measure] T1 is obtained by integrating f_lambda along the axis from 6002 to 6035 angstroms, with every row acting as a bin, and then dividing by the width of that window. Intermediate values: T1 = 4.63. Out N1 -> 0.216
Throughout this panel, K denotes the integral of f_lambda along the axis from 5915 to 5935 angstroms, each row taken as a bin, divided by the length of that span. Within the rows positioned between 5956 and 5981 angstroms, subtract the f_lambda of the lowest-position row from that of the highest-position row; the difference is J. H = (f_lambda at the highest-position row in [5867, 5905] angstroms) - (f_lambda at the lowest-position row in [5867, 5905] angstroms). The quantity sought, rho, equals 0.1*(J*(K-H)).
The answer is 0.04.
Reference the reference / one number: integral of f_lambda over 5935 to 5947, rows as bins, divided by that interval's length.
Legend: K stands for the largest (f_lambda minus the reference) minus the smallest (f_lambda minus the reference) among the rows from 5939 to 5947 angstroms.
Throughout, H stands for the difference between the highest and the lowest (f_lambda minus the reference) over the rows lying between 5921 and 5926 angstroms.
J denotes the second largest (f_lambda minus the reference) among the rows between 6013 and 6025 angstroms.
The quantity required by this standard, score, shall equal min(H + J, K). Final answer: 0.13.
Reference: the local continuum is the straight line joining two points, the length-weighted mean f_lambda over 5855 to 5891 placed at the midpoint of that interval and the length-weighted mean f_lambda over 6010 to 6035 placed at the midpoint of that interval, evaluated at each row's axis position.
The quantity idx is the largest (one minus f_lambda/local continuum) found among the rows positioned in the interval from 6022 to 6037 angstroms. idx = 0.09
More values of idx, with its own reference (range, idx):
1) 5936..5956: 0.01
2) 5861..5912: 0.28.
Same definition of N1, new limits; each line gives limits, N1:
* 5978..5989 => 0.210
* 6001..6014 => 0.220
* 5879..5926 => 0.226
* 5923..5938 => 0.216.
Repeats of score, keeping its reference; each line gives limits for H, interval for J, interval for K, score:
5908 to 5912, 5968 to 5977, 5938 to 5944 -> 0.18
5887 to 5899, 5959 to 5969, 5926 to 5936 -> 0.36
